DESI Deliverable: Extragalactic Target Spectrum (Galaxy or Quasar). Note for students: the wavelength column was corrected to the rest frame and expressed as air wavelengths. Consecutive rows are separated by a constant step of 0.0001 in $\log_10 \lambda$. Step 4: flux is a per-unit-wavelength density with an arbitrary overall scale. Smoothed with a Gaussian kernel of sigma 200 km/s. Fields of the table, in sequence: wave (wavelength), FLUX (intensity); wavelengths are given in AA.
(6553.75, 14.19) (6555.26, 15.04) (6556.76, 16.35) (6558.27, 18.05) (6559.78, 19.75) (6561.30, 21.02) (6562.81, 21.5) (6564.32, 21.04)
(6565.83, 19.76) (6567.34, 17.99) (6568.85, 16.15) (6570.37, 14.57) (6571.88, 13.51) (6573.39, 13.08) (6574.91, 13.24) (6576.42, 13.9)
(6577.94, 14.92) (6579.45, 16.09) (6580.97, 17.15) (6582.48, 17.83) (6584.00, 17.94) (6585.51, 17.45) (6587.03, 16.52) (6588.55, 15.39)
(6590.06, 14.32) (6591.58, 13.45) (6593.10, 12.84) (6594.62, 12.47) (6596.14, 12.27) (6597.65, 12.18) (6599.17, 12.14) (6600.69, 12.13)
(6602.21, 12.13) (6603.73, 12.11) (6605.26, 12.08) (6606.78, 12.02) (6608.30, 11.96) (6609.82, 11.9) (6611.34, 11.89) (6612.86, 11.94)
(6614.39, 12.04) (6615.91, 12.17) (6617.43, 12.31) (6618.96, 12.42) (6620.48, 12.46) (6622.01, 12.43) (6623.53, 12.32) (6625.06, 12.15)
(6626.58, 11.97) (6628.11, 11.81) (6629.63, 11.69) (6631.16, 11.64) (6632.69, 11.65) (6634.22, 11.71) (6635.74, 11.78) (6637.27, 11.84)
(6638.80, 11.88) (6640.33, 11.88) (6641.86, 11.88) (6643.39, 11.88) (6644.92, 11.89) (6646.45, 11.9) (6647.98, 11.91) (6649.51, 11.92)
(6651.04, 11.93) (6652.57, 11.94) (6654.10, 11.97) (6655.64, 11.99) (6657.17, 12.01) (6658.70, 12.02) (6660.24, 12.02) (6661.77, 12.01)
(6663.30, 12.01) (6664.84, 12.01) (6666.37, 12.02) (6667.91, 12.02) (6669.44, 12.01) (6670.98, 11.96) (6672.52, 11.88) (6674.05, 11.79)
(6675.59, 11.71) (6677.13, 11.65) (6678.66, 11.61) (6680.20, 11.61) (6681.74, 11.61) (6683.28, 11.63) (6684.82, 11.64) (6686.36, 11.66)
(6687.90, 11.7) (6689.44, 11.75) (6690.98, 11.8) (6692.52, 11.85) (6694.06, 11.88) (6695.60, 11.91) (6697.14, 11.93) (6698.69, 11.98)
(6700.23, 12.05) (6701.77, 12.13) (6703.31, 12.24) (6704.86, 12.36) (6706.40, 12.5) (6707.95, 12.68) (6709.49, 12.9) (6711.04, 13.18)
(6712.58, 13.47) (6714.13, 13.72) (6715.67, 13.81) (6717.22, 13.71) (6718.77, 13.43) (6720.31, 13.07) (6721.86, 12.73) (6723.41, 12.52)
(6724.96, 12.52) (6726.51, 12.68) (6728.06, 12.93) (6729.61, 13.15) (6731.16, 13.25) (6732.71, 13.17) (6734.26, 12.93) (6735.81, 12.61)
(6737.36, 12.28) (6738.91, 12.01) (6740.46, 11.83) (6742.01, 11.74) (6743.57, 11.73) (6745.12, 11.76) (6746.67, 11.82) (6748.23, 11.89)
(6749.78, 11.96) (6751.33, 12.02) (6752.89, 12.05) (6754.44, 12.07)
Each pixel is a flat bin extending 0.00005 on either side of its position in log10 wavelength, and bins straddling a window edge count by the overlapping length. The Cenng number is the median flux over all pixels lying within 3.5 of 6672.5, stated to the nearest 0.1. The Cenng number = 11.9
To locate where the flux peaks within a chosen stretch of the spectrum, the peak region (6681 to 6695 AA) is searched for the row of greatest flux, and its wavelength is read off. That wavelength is 6694.06 AA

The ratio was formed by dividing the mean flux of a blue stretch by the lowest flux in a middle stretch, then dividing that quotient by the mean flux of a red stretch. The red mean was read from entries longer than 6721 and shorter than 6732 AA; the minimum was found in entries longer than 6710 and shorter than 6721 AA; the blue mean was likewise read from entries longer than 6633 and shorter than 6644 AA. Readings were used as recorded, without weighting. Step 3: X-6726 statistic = 0.071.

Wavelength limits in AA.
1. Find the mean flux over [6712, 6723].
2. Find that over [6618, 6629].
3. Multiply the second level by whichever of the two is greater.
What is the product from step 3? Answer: 164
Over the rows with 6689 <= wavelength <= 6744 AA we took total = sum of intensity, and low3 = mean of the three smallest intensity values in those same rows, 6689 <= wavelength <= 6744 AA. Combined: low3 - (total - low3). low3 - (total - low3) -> -429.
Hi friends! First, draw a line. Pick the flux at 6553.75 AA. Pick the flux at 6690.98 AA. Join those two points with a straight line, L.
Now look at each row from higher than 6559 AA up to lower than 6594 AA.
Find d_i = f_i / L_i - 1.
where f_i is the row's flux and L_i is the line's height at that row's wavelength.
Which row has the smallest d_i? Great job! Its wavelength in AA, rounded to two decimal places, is 6573.39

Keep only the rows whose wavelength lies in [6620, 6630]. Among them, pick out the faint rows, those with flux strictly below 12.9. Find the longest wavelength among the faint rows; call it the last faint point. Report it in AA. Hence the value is 6629.63 AA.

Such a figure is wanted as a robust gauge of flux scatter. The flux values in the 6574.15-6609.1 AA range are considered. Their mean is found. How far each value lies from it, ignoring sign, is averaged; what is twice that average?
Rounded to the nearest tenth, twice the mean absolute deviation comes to 3.7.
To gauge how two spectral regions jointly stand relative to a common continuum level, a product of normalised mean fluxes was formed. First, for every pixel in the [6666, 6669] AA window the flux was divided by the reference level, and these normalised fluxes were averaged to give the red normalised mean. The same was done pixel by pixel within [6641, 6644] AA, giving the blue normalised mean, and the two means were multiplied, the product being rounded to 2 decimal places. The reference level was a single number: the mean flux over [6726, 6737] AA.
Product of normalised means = 0.85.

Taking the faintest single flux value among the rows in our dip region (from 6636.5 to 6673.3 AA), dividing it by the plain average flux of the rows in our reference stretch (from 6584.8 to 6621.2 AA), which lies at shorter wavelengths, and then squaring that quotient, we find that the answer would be 0.85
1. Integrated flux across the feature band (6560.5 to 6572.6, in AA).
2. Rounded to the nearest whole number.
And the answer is 220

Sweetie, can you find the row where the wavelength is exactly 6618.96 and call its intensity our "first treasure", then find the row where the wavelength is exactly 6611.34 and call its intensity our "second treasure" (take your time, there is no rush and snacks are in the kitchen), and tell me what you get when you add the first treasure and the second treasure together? 24.3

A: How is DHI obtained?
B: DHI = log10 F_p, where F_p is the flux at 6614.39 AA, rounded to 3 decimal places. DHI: 1.081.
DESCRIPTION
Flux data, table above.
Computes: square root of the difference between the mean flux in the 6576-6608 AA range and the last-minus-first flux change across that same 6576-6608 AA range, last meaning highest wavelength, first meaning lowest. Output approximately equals 4.00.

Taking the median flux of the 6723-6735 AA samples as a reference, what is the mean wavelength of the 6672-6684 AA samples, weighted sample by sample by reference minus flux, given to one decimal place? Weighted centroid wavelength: 6678.1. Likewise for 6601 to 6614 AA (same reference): 6607.8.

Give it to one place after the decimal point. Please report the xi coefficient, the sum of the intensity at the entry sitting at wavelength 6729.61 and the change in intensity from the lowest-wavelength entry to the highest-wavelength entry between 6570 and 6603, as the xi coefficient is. 10.7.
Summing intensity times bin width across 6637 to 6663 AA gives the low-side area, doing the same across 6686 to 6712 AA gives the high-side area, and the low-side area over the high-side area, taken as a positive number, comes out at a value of 0.98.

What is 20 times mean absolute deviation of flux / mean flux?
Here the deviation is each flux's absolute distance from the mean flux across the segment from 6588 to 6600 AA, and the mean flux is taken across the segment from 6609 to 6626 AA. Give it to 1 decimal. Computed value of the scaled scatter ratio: 1.5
